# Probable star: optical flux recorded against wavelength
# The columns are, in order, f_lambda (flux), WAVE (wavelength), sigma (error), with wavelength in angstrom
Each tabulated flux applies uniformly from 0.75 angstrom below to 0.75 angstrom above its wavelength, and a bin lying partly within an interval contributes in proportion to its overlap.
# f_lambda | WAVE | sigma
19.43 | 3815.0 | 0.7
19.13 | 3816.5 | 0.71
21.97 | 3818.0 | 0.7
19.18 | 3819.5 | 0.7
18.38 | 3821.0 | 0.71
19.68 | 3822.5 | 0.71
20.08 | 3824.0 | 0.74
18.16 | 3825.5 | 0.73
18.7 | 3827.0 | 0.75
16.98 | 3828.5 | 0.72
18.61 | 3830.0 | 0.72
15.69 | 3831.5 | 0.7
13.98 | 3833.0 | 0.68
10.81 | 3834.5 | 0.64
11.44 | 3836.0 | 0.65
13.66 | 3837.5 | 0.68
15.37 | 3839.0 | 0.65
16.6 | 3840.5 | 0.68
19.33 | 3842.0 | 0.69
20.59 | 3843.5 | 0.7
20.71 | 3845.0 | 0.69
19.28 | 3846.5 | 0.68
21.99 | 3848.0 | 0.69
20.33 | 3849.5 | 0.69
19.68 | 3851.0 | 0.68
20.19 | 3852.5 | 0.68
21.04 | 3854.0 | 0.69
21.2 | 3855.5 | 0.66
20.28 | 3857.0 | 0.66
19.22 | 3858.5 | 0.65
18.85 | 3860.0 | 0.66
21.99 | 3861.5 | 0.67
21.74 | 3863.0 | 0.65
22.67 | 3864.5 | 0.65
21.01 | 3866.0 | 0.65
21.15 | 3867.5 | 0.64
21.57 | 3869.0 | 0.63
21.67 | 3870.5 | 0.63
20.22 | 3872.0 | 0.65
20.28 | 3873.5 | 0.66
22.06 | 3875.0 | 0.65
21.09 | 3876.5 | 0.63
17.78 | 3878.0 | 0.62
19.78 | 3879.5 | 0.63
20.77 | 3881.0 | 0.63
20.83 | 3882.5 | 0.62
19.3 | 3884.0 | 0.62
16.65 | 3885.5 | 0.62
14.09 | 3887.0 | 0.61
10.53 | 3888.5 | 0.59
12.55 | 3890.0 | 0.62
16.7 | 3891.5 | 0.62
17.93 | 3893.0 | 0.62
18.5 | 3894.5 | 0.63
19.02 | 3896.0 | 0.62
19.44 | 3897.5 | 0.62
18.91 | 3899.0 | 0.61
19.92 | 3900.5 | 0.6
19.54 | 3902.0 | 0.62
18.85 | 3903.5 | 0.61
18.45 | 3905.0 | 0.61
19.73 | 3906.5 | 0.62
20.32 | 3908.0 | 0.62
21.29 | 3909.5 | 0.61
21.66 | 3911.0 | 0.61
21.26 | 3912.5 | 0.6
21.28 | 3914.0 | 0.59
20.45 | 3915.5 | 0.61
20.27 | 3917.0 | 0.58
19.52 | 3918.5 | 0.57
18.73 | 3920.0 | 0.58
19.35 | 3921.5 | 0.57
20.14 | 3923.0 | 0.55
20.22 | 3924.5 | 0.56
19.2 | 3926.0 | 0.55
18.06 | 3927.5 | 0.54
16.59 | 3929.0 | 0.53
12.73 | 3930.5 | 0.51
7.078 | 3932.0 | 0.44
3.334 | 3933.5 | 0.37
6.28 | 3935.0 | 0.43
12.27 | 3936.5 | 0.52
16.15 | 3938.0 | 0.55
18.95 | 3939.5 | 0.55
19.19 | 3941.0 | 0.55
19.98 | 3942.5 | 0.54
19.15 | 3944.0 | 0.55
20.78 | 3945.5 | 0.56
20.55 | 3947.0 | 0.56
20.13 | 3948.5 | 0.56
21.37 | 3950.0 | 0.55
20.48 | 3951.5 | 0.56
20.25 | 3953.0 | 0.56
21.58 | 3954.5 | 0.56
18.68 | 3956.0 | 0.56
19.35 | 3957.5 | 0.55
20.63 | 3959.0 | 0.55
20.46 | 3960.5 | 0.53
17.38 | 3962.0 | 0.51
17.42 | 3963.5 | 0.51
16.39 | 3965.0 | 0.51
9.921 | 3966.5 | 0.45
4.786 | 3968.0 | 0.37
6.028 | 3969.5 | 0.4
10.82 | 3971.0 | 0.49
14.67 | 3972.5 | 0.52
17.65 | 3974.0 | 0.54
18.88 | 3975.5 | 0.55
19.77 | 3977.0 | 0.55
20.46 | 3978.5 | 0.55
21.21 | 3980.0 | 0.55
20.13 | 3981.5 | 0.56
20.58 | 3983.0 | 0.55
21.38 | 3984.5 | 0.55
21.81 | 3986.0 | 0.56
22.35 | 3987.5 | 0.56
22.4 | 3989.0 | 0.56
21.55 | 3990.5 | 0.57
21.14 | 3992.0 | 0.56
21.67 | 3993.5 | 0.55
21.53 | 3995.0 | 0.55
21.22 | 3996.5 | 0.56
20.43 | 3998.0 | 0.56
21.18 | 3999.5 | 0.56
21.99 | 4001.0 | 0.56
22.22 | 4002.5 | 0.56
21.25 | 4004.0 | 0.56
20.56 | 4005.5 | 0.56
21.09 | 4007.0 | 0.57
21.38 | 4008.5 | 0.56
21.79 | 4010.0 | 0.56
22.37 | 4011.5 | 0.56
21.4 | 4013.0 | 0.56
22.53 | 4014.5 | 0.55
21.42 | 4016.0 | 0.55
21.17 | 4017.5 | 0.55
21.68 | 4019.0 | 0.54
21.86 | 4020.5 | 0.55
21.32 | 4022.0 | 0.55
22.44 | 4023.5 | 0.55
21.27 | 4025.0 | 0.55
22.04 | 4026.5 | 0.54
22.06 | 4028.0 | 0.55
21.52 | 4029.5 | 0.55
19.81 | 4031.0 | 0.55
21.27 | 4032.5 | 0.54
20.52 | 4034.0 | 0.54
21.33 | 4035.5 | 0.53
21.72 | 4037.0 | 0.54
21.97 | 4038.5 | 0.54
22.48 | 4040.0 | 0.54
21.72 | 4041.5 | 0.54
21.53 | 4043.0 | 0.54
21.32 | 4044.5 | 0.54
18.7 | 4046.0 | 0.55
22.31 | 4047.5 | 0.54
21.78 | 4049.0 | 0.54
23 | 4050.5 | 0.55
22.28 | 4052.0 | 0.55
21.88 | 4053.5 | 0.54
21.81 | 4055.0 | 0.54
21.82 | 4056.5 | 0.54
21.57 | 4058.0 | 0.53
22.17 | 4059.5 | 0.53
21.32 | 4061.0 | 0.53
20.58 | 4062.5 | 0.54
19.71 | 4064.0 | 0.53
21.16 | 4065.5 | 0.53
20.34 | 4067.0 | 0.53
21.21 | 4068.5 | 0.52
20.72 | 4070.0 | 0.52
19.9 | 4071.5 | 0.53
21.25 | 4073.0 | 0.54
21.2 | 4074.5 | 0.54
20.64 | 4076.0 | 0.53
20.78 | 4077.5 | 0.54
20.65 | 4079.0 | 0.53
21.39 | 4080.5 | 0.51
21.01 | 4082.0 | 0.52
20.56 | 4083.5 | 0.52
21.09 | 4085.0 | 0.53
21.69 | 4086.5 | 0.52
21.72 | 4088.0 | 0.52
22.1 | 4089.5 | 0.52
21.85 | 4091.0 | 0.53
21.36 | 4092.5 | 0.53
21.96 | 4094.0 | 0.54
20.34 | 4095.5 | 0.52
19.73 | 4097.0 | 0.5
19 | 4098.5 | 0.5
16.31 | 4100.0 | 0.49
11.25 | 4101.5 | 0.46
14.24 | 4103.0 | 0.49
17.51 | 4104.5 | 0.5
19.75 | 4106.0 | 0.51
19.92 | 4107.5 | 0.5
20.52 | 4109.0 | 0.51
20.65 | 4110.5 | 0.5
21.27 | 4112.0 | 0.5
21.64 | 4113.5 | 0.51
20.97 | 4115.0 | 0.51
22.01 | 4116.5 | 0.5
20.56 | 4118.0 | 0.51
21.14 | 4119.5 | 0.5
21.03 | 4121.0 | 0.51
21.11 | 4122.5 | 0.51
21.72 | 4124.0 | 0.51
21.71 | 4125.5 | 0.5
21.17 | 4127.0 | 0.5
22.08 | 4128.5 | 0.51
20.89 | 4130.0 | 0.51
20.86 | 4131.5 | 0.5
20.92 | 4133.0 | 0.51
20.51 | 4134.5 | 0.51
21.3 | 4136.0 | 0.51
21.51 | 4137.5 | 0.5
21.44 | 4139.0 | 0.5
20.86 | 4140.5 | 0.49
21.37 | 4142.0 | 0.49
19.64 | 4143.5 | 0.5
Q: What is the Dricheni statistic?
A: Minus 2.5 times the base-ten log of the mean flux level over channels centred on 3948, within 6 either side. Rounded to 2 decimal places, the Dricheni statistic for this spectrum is -3.27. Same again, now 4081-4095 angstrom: -3.33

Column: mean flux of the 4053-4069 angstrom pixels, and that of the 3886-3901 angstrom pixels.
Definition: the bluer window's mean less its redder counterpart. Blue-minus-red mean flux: -4.5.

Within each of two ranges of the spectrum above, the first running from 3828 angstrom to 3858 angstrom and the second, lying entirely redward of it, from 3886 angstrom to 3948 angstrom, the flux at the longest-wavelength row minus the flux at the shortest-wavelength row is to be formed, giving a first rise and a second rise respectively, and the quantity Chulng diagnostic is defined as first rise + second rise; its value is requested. 10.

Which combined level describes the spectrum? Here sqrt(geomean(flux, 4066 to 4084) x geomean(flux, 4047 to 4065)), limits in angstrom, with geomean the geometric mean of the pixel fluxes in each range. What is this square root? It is 21.2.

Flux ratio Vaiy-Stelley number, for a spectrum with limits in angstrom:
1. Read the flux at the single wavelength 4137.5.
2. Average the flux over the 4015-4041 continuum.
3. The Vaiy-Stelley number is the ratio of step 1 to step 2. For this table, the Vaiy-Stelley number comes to 1.00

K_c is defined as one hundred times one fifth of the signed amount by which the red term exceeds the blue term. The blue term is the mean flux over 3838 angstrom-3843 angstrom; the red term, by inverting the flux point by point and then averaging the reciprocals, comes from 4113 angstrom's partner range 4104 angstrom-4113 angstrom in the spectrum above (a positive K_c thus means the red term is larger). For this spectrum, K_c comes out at -341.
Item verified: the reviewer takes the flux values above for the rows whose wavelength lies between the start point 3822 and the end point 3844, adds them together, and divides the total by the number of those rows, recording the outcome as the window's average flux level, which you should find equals 16.6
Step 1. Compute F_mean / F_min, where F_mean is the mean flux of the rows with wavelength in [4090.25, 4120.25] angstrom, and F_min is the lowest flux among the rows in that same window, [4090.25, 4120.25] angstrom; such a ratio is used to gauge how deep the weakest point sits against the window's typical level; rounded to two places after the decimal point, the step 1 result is 1.74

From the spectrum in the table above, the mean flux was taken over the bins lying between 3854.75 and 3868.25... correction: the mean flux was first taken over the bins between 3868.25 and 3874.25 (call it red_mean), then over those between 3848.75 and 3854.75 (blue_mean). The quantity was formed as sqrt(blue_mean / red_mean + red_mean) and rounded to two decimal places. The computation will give 4.68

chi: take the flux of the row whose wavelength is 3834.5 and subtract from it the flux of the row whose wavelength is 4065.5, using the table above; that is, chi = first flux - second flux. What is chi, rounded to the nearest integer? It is -10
